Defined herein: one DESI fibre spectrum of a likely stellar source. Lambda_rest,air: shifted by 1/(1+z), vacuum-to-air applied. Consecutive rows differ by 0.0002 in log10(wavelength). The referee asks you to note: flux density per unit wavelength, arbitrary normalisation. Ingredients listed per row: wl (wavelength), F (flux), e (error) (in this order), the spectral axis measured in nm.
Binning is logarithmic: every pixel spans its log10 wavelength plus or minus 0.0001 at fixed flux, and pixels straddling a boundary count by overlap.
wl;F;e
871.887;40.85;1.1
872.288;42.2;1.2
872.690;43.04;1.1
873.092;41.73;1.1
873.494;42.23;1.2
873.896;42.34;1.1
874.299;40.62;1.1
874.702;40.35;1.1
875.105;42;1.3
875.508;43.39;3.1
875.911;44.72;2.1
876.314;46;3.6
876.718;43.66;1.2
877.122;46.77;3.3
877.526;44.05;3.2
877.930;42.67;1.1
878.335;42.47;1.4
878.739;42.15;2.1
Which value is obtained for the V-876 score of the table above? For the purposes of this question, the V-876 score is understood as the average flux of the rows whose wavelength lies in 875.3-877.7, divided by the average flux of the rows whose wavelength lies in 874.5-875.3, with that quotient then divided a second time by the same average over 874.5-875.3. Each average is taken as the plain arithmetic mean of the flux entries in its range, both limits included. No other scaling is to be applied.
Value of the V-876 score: 0.0264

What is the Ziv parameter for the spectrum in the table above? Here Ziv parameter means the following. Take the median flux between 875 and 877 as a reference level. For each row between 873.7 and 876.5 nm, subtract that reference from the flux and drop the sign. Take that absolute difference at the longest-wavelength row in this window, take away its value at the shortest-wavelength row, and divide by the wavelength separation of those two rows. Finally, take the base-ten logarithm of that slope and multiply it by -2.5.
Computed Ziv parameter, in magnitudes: 0.94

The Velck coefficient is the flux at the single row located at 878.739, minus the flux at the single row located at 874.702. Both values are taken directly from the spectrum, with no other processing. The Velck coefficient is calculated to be 1.8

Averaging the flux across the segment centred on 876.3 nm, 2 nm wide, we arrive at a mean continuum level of 44.9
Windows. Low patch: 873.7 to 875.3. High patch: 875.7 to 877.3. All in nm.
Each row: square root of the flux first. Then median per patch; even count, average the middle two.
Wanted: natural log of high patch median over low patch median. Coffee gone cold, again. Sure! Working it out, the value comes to 0.047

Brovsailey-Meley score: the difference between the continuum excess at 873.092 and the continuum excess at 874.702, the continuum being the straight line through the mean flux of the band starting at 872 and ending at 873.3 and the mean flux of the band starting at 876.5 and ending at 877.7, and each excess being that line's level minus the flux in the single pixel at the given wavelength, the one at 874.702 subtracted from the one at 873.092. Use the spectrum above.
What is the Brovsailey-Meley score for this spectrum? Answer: -2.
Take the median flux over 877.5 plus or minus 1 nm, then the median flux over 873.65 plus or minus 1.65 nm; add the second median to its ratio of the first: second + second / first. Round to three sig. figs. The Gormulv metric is 43.1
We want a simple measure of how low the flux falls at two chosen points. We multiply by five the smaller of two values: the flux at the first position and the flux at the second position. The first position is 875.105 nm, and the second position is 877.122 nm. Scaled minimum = 210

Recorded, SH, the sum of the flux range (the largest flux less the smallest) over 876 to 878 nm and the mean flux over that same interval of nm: 49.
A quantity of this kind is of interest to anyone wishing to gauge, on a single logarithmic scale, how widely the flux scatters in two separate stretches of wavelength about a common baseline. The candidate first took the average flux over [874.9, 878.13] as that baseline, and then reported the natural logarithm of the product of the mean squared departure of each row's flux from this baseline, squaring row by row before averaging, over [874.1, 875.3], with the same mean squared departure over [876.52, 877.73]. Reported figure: 3.2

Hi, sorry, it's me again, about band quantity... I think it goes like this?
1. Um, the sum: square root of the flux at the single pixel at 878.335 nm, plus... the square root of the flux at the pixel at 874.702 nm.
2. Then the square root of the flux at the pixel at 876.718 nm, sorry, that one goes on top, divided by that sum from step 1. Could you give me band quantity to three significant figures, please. 0.513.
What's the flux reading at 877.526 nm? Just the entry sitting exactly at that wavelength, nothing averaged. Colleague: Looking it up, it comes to 44.05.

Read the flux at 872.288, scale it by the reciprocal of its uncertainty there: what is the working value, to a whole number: 35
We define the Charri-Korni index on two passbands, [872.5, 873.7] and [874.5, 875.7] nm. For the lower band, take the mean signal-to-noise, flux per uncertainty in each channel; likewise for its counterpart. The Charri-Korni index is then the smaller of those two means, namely 28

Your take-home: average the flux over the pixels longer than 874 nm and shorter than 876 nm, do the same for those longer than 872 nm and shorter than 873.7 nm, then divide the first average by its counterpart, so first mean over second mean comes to 1.00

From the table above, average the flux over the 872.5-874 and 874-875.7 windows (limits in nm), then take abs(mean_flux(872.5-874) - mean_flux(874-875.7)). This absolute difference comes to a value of 0.7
